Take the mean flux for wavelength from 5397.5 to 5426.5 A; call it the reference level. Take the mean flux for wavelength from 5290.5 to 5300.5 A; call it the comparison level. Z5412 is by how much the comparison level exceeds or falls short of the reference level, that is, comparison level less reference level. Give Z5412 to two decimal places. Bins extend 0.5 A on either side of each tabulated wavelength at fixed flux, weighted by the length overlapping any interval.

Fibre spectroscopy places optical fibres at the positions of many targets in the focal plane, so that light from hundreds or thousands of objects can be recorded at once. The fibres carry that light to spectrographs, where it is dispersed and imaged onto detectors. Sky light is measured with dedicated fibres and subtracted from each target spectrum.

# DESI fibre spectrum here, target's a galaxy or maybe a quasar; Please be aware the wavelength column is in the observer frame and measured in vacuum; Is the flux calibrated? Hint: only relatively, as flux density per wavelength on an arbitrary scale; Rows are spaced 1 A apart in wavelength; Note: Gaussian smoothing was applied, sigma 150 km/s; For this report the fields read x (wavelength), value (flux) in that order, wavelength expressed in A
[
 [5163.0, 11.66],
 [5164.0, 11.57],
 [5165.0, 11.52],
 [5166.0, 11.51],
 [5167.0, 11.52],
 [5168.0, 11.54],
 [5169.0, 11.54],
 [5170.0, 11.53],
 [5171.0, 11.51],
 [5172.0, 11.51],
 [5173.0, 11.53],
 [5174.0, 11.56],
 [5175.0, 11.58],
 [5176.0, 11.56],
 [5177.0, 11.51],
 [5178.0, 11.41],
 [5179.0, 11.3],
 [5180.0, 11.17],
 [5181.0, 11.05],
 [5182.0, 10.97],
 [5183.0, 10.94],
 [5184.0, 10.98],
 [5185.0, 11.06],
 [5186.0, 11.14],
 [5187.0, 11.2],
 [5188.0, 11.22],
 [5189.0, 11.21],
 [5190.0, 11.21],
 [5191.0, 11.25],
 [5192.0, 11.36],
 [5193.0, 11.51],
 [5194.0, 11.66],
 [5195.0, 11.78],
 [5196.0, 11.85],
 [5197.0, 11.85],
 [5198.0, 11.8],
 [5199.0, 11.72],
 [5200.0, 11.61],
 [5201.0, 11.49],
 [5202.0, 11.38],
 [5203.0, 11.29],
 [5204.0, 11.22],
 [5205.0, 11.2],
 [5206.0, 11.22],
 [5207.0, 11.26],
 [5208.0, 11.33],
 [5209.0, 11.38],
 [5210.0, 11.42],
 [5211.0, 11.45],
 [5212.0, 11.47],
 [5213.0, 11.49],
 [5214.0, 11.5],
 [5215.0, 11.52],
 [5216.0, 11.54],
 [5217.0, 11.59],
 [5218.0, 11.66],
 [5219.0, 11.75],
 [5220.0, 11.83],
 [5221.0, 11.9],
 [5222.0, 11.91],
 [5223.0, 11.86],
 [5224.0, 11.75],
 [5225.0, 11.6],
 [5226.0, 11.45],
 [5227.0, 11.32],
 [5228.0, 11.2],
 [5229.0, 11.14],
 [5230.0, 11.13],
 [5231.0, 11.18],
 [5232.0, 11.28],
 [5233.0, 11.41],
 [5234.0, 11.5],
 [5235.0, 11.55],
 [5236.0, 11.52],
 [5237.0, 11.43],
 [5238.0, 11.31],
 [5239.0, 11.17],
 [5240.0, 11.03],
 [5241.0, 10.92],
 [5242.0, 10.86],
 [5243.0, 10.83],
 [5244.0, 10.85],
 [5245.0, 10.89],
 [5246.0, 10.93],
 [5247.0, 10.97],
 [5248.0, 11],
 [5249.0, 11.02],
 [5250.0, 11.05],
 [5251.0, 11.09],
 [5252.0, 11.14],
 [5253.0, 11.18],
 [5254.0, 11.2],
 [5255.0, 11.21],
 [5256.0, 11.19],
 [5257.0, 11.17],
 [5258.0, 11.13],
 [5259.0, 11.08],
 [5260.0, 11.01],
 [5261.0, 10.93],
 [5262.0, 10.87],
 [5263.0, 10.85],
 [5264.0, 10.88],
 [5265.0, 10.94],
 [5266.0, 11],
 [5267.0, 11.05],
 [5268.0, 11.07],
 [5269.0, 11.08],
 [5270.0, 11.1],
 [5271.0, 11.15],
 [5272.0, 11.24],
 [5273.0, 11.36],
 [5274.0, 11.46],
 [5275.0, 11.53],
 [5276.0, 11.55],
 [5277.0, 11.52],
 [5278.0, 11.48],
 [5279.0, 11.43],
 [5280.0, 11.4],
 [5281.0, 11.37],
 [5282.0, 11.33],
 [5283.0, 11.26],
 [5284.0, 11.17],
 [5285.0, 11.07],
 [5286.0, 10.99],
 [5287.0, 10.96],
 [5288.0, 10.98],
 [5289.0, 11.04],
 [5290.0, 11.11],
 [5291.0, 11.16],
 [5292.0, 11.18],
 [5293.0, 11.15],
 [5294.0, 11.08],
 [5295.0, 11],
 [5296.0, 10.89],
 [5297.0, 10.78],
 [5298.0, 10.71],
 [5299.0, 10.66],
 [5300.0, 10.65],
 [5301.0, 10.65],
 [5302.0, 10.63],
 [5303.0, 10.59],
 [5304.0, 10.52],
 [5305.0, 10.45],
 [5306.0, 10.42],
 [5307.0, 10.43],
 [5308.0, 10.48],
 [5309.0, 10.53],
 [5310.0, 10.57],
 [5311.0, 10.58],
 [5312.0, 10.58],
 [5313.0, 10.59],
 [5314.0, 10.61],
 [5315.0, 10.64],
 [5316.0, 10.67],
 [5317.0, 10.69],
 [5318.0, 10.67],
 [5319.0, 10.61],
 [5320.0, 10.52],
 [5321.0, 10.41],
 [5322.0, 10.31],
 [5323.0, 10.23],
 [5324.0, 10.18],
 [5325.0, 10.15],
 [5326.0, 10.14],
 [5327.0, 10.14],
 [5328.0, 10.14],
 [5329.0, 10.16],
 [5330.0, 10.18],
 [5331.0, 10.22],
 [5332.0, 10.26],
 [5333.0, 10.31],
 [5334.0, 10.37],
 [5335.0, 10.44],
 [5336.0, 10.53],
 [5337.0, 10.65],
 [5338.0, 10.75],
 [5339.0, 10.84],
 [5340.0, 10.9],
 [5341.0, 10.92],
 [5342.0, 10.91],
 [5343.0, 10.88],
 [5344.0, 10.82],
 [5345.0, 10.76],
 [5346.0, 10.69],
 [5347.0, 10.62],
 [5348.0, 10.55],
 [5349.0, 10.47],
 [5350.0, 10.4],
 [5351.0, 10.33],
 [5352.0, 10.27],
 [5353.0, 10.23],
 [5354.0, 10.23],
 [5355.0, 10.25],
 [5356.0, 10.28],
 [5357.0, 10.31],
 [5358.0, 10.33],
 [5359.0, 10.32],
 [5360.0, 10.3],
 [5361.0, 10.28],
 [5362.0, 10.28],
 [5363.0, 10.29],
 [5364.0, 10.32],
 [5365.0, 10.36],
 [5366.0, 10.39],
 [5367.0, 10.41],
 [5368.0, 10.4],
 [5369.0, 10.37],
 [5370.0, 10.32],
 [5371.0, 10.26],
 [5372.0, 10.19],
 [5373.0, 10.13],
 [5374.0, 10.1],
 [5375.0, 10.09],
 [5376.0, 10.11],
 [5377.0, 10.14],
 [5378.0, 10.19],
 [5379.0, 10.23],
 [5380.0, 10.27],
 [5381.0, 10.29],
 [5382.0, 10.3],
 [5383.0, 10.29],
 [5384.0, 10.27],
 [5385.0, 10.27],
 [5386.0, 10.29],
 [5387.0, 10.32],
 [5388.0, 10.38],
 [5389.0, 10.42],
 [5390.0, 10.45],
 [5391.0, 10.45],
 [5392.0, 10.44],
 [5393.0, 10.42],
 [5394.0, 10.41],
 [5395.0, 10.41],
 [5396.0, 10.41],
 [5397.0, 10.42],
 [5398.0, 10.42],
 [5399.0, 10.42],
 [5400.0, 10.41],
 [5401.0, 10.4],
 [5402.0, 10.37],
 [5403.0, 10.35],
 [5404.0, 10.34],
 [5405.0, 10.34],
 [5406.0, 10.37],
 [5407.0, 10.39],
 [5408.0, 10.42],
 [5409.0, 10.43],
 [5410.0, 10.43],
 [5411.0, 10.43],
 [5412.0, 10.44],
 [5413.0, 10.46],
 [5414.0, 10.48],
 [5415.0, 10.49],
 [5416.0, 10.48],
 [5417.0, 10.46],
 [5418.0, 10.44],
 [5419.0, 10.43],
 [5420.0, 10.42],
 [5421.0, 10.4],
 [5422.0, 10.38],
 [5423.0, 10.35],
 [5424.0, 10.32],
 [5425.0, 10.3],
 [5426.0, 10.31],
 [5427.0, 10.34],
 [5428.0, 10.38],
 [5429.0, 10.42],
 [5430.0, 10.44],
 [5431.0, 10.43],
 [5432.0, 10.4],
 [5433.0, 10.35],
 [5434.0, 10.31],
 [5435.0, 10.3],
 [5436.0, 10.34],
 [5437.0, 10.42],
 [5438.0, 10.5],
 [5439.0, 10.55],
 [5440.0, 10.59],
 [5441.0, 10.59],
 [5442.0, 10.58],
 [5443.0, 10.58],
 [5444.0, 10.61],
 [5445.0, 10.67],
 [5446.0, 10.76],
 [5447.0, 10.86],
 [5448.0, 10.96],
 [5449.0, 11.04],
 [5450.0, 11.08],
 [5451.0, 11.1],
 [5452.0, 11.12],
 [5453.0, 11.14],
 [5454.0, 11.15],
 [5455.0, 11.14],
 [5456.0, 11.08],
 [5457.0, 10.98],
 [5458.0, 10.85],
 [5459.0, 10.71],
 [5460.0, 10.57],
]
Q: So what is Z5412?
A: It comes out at 0.52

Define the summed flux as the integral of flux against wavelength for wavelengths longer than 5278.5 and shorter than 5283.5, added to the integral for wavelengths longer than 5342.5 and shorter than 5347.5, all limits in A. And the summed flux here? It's 111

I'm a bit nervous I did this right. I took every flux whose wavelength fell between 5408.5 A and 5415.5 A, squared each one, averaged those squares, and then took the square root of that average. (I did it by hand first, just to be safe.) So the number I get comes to 10.5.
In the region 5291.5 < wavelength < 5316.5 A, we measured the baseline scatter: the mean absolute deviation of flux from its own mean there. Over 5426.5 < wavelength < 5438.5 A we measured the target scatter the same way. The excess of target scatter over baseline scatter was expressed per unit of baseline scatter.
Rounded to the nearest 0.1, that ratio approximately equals -0.7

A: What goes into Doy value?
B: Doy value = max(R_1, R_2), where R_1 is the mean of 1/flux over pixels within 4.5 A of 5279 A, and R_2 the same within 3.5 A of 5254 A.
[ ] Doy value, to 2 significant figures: 0.090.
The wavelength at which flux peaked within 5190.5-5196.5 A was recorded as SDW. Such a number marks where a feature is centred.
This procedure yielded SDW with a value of 5196.0 A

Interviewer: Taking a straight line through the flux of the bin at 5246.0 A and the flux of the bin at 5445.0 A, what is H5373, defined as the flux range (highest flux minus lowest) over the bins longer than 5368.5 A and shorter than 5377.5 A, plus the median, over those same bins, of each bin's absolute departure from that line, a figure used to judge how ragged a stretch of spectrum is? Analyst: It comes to 0.90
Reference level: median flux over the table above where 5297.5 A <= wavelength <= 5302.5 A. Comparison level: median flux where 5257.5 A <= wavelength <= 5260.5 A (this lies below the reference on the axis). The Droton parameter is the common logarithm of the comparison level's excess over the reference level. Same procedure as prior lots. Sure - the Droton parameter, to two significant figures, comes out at -0.37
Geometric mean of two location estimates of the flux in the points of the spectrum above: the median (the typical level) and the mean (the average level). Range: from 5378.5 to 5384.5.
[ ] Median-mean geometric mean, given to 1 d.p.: 10.3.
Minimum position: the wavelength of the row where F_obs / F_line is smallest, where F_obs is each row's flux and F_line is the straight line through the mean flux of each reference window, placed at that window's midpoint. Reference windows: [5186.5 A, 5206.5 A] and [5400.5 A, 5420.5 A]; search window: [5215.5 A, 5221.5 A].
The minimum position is 5216.0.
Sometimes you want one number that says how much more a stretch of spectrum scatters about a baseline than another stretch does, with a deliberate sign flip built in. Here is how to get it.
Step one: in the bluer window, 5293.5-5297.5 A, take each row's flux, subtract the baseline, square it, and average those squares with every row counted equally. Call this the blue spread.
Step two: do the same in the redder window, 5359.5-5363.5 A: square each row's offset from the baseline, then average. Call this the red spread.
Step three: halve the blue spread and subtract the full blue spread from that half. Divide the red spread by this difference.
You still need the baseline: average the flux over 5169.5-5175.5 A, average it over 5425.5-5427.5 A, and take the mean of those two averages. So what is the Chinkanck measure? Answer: -64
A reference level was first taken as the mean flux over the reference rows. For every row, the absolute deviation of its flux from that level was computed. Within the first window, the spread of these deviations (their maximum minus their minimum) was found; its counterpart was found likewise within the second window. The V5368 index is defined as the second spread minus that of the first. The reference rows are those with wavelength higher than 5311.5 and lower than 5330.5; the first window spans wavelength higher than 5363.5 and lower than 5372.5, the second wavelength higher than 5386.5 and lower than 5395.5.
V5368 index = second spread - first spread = -0.14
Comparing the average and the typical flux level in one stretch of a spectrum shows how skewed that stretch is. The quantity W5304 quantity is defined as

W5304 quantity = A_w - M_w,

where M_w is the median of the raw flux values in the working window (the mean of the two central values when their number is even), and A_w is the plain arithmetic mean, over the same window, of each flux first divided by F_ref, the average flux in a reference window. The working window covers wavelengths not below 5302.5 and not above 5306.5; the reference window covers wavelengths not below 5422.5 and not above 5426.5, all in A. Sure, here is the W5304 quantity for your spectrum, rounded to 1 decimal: -9.5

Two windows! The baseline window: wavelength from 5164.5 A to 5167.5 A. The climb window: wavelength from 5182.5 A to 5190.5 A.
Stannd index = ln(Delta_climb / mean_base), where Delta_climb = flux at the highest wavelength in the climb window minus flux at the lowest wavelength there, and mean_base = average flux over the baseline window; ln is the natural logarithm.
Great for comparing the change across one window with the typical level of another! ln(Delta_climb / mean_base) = -3.75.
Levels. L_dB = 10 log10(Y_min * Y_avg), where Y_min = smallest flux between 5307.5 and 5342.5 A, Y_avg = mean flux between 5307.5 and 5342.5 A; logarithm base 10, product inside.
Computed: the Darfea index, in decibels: 20.3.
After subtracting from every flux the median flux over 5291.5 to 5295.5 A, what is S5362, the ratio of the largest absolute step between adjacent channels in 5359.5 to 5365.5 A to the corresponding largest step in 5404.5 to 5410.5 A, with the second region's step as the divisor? 1.3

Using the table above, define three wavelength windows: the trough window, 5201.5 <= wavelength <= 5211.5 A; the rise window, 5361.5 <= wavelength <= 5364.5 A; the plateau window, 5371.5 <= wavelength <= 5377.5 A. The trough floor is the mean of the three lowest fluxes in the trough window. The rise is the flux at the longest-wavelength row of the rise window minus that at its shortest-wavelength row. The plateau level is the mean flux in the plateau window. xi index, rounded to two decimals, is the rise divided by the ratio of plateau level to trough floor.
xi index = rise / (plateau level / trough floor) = 0.04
